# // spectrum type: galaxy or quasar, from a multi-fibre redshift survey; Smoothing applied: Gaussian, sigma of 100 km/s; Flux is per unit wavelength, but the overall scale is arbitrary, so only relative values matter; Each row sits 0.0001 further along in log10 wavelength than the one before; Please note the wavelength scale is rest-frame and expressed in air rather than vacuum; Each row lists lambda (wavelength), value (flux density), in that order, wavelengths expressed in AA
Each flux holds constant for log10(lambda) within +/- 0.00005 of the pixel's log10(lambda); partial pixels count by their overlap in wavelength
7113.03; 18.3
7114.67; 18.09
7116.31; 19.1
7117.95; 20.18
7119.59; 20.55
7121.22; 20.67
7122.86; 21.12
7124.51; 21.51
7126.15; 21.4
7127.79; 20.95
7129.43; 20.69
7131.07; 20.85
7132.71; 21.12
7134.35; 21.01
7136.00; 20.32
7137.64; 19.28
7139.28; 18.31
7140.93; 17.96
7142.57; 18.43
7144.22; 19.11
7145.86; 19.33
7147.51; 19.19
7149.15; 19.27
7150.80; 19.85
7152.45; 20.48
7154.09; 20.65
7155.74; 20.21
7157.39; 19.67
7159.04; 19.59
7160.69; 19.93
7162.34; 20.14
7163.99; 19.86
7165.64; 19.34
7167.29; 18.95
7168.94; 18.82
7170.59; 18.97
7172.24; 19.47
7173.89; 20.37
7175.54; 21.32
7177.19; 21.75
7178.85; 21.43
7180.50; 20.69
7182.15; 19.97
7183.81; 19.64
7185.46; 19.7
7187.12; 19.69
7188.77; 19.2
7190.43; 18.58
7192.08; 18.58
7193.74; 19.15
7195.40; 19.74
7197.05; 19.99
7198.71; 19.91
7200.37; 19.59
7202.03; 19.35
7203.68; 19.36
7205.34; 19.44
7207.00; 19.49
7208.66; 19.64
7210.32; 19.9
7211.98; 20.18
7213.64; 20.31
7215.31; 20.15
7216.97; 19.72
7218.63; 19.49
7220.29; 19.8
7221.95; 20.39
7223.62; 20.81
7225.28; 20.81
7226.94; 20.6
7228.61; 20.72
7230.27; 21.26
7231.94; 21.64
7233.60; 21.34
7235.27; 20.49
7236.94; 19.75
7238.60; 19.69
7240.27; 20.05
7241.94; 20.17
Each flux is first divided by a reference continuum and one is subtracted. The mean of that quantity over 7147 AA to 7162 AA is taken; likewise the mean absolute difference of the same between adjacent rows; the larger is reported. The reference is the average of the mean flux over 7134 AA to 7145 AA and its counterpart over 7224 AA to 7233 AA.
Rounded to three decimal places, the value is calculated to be 0.018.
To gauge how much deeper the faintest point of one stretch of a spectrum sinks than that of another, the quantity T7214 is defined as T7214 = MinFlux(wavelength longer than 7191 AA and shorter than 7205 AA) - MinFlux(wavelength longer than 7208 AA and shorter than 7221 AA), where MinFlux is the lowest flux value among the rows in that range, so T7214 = -0.9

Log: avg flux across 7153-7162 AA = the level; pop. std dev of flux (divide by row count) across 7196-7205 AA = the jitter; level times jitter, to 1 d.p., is 5.4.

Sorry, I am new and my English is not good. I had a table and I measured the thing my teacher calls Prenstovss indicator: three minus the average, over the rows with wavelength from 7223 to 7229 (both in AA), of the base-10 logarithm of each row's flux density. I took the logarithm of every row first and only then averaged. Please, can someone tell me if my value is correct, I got 1.683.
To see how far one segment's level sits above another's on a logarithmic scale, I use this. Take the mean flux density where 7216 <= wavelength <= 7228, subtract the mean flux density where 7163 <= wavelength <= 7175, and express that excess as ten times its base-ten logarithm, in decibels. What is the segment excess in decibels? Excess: -1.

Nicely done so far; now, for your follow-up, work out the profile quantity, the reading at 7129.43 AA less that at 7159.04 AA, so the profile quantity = 1.1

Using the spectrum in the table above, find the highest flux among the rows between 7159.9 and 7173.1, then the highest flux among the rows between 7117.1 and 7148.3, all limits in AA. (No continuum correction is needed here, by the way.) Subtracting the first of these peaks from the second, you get 1.4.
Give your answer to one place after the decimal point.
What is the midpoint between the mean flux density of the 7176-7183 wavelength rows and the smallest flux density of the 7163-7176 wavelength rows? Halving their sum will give 19.9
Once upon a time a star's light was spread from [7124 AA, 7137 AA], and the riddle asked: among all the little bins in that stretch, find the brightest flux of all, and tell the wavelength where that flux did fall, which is 7124.51 AA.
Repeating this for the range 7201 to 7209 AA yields 7208.66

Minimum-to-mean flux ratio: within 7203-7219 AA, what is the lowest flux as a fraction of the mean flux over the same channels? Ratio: 0.98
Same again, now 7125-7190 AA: 0.90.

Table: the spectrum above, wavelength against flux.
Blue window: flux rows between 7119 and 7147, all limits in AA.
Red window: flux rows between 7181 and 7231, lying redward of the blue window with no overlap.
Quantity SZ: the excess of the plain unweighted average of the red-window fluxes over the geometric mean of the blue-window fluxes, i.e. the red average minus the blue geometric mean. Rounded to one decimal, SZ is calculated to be -0.3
